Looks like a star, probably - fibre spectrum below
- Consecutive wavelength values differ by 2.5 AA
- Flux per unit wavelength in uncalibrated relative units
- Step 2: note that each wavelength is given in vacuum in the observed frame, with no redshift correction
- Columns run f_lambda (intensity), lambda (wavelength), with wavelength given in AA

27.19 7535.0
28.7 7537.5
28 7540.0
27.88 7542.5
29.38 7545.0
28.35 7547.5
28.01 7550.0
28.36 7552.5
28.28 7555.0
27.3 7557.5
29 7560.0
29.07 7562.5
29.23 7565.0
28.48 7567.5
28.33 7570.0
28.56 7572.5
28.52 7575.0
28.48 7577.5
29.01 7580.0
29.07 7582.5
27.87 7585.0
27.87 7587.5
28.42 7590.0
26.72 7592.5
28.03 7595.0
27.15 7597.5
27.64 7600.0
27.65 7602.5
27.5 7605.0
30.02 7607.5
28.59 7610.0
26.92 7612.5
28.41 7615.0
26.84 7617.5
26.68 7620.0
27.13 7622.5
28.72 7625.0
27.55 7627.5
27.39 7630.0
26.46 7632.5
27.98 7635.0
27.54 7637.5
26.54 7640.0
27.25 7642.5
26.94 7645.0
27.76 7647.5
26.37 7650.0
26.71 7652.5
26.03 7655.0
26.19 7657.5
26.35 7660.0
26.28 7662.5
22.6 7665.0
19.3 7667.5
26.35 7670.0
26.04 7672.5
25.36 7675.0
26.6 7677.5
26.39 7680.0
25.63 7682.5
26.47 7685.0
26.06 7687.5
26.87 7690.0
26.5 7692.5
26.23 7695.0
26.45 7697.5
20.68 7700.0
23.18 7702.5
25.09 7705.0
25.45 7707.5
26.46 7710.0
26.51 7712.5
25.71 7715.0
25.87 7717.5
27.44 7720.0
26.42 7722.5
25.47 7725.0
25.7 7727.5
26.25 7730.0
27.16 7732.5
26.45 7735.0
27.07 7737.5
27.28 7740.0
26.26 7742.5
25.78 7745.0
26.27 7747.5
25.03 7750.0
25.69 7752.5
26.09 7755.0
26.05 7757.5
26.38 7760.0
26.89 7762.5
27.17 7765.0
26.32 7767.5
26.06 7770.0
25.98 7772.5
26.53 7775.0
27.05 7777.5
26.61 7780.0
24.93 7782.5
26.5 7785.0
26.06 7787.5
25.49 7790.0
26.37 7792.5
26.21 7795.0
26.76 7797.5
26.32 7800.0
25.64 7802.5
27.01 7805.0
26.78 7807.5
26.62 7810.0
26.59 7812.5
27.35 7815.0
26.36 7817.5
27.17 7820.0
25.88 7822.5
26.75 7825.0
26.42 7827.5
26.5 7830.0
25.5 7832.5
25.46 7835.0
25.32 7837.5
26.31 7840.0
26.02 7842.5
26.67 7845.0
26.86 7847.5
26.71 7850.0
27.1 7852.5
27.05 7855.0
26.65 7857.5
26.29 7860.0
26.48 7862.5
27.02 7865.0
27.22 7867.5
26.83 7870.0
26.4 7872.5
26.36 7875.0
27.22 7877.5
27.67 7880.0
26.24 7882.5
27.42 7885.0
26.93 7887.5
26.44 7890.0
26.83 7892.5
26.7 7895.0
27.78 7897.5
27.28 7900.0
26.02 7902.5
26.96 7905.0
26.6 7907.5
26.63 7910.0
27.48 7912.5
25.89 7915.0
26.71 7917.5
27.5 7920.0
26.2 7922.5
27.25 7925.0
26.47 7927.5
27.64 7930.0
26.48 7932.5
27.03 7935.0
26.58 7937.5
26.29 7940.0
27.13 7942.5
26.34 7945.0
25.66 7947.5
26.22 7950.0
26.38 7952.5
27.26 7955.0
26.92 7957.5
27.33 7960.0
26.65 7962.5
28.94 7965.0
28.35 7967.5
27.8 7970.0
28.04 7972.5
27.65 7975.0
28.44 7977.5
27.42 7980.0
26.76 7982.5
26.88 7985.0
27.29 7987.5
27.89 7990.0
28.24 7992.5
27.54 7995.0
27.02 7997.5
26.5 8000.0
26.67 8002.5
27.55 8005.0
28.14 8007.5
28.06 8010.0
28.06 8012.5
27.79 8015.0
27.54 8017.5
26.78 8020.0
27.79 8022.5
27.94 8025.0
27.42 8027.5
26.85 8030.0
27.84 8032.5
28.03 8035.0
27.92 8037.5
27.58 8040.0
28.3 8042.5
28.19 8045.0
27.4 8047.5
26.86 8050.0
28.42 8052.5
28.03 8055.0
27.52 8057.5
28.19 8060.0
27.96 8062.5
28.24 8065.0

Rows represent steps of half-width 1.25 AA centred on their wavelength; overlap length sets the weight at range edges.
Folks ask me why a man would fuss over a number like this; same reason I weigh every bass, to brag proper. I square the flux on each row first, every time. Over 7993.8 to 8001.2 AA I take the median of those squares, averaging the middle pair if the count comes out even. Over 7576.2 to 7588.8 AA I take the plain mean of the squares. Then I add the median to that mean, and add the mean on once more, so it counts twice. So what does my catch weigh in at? 2351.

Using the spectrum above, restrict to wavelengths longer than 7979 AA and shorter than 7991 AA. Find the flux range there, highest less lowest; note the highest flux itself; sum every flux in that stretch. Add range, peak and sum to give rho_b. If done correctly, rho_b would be 165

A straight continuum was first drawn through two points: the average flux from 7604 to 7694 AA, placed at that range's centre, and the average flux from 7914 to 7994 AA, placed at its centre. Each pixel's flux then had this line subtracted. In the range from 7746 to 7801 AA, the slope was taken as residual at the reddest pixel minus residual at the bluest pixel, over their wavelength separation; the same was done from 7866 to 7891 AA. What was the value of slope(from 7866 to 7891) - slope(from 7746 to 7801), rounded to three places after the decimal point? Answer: -0.036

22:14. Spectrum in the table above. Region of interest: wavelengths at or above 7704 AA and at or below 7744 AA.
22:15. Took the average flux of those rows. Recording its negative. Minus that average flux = -26.3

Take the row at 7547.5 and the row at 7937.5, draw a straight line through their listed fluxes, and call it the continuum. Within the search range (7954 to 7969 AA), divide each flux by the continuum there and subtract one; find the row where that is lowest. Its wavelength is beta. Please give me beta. 7962.5 AA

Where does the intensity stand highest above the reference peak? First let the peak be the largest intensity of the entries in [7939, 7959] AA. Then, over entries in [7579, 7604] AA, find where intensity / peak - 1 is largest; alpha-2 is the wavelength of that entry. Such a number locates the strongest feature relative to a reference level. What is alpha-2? 7582.5 AA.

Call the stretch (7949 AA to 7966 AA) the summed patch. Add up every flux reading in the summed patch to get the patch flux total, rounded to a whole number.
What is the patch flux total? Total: 190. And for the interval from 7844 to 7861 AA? 187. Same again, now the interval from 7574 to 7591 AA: 199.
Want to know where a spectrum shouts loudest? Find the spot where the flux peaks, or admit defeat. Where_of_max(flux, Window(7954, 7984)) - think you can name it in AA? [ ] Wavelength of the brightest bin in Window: 7965.0 AA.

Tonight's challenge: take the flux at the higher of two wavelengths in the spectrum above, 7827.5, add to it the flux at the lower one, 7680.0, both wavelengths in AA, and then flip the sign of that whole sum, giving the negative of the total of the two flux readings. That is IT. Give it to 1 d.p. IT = -52.8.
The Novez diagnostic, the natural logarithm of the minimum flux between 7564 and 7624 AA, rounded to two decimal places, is 3.28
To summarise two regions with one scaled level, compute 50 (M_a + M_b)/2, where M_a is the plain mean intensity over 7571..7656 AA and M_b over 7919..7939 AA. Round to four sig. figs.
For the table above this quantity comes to 1364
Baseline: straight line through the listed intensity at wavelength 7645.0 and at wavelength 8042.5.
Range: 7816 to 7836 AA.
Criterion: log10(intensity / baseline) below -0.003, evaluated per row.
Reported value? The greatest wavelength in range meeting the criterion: 7835.0 AA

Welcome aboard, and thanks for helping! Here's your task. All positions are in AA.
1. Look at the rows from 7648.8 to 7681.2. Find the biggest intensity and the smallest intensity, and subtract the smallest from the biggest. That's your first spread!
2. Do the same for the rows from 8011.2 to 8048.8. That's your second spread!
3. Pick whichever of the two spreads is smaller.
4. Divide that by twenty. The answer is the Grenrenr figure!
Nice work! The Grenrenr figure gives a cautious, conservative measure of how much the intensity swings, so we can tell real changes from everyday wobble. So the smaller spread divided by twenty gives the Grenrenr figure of 0.076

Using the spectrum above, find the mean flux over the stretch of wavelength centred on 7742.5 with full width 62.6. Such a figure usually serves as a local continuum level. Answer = 26.3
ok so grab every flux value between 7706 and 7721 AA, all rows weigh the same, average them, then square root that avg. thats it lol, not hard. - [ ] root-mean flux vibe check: 5.12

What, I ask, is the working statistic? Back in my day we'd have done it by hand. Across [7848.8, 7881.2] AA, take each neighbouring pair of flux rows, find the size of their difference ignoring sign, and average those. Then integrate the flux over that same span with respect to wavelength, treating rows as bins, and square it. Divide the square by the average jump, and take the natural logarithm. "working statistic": 14.6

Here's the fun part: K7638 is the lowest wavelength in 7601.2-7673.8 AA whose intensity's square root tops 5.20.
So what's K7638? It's 7602.5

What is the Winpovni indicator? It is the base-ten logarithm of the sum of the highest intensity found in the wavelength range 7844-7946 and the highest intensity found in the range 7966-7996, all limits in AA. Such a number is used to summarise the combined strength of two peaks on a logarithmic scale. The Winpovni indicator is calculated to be 1.75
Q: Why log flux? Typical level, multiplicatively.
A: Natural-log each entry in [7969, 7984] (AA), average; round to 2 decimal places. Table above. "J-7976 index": 3.32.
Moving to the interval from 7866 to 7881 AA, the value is 3.29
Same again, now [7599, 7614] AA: 3.33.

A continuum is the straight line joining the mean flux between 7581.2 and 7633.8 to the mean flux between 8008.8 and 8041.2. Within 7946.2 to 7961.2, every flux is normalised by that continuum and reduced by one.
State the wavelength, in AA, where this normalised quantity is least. 7947.5 AA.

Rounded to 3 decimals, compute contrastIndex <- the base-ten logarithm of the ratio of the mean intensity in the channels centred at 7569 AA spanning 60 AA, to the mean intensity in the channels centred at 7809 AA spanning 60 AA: 0.032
